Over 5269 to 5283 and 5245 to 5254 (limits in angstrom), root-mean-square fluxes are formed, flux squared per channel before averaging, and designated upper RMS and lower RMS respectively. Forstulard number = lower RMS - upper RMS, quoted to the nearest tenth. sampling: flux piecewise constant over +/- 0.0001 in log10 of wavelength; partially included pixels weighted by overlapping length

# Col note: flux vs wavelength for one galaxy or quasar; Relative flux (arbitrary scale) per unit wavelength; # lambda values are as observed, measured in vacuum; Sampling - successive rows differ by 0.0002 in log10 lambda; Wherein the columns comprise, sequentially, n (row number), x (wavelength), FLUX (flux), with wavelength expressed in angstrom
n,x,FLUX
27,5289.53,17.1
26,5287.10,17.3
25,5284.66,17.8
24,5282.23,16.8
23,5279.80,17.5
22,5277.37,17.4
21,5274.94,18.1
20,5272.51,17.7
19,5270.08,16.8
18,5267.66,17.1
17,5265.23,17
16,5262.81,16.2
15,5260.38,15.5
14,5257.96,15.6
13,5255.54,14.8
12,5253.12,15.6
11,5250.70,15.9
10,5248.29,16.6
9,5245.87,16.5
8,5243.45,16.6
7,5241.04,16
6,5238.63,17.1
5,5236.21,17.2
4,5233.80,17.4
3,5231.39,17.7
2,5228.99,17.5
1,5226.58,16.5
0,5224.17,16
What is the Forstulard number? -1.2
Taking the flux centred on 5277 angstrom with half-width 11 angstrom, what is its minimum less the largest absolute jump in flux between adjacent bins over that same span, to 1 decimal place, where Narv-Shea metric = 15.8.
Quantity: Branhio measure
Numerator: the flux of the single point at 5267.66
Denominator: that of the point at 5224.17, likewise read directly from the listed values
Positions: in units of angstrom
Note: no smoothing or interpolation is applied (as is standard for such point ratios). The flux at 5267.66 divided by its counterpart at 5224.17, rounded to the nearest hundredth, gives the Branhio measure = 1.07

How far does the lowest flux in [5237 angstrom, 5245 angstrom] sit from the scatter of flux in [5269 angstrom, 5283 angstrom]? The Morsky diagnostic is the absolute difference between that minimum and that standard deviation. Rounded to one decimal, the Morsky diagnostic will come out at 15.5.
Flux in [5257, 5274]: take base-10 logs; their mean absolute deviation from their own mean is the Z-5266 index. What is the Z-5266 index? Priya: 0.018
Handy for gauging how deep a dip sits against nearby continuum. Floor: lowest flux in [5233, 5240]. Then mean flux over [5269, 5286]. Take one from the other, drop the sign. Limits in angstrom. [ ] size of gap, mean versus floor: 0.34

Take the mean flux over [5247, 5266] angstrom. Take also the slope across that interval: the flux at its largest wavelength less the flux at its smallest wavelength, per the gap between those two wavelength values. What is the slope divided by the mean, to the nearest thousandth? 0.001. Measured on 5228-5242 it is -0.007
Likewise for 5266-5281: 0.002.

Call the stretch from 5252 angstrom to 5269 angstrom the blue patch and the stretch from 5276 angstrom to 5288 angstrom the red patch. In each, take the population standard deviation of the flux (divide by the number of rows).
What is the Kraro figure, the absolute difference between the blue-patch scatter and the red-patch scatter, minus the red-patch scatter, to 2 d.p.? 0.13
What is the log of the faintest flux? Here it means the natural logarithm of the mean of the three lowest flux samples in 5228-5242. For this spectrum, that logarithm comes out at 2.82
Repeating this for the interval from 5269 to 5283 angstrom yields 2.83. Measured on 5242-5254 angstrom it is 2.77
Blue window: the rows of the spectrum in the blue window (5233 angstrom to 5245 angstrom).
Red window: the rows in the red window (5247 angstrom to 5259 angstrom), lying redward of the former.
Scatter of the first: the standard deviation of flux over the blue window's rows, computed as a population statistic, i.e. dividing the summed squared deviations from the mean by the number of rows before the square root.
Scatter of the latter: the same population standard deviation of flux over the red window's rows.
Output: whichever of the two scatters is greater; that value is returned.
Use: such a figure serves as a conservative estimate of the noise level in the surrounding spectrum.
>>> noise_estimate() 0.58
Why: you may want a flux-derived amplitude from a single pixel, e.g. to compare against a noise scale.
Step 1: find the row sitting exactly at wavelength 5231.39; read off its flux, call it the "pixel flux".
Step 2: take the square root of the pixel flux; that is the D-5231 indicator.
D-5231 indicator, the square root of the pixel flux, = 4.21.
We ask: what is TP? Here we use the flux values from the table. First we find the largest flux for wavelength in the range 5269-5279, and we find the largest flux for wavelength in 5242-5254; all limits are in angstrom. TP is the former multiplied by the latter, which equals 300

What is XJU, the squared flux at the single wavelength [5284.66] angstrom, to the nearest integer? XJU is 317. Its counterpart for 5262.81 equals 262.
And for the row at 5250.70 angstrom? 253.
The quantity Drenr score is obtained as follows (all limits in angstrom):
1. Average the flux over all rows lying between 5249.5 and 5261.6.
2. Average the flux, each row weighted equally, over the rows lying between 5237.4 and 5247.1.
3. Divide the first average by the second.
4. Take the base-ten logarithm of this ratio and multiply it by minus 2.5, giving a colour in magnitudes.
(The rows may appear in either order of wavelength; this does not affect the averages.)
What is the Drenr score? 0.07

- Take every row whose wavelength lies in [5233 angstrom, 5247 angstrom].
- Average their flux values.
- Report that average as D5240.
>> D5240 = 16.8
